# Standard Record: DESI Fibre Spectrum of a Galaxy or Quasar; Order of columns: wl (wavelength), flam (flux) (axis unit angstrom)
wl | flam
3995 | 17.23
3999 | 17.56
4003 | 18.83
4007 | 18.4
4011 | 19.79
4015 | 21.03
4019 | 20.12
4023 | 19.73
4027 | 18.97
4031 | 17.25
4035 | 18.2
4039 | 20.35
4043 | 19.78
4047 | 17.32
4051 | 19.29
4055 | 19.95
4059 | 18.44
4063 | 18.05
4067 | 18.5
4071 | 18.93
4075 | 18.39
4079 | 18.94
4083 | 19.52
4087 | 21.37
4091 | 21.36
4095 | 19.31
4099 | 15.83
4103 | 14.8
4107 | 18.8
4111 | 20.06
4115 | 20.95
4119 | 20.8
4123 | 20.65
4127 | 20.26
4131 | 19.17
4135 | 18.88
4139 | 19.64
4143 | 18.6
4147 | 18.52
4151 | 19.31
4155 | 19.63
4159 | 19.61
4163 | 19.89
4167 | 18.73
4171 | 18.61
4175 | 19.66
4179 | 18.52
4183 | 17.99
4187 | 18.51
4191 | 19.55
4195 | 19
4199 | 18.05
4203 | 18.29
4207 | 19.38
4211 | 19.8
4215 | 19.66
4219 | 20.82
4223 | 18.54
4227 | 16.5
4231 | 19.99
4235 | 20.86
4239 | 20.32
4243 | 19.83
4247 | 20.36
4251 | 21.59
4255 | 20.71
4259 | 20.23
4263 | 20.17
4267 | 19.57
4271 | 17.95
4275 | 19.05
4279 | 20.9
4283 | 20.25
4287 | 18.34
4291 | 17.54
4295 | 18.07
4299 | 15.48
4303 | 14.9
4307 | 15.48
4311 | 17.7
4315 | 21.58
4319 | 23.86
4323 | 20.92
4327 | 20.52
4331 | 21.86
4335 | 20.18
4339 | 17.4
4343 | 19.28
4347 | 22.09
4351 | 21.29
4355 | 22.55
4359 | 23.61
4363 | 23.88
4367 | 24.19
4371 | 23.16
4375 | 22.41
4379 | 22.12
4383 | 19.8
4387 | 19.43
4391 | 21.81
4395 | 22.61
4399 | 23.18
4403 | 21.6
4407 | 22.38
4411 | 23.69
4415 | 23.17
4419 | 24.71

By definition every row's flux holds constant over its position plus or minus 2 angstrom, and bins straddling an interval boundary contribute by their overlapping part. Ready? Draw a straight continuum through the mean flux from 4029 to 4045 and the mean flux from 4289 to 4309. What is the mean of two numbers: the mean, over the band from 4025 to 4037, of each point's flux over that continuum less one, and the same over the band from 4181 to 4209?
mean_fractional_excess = 0.02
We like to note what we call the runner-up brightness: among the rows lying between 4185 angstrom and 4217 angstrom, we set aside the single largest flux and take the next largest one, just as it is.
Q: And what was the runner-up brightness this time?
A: 19.66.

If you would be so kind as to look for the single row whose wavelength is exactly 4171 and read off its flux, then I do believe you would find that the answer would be 18.61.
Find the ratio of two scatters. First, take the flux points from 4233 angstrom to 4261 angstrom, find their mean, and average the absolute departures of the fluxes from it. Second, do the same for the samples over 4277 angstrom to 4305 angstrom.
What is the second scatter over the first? 3.9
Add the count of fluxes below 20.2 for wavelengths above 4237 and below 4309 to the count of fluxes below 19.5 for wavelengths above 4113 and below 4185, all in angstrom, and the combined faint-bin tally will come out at 20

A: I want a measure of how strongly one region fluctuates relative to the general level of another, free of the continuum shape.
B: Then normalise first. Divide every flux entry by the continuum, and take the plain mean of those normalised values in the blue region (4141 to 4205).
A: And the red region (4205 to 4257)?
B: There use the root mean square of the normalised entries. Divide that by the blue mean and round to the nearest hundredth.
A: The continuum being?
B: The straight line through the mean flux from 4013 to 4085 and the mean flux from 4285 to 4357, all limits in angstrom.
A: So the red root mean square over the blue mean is 1.05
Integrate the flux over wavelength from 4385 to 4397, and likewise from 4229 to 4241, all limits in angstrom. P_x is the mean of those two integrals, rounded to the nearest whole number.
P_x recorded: 250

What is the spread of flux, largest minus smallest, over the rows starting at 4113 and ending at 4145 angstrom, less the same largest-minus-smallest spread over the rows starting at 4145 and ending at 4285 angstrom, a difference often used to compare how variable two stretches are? -2.7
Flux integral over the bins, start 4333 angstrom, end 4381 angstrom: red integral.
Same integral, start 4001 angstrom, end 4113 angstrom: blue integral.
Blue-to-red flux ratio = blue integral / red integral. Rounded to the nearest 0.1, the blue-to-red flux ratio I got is 2.0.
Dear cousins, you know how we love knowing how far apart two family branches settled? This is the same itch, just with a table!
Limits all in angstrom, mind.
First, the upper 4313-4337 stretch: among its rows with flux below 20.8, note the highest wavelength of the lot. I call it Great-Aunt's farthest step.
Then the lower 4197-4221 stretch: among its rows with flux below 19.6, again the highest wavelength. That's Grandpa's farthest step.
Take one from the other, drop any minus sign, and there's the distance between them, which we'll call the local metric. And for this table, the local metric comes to 128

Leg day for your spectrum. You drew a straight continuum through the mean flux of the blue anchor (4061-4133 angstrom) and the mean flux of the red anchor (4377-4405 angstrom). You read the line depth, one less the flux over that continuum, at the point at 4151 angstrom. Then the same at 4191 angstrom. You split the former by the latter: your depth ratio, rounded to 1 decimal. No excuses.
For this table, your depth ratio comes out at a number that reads 0.8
